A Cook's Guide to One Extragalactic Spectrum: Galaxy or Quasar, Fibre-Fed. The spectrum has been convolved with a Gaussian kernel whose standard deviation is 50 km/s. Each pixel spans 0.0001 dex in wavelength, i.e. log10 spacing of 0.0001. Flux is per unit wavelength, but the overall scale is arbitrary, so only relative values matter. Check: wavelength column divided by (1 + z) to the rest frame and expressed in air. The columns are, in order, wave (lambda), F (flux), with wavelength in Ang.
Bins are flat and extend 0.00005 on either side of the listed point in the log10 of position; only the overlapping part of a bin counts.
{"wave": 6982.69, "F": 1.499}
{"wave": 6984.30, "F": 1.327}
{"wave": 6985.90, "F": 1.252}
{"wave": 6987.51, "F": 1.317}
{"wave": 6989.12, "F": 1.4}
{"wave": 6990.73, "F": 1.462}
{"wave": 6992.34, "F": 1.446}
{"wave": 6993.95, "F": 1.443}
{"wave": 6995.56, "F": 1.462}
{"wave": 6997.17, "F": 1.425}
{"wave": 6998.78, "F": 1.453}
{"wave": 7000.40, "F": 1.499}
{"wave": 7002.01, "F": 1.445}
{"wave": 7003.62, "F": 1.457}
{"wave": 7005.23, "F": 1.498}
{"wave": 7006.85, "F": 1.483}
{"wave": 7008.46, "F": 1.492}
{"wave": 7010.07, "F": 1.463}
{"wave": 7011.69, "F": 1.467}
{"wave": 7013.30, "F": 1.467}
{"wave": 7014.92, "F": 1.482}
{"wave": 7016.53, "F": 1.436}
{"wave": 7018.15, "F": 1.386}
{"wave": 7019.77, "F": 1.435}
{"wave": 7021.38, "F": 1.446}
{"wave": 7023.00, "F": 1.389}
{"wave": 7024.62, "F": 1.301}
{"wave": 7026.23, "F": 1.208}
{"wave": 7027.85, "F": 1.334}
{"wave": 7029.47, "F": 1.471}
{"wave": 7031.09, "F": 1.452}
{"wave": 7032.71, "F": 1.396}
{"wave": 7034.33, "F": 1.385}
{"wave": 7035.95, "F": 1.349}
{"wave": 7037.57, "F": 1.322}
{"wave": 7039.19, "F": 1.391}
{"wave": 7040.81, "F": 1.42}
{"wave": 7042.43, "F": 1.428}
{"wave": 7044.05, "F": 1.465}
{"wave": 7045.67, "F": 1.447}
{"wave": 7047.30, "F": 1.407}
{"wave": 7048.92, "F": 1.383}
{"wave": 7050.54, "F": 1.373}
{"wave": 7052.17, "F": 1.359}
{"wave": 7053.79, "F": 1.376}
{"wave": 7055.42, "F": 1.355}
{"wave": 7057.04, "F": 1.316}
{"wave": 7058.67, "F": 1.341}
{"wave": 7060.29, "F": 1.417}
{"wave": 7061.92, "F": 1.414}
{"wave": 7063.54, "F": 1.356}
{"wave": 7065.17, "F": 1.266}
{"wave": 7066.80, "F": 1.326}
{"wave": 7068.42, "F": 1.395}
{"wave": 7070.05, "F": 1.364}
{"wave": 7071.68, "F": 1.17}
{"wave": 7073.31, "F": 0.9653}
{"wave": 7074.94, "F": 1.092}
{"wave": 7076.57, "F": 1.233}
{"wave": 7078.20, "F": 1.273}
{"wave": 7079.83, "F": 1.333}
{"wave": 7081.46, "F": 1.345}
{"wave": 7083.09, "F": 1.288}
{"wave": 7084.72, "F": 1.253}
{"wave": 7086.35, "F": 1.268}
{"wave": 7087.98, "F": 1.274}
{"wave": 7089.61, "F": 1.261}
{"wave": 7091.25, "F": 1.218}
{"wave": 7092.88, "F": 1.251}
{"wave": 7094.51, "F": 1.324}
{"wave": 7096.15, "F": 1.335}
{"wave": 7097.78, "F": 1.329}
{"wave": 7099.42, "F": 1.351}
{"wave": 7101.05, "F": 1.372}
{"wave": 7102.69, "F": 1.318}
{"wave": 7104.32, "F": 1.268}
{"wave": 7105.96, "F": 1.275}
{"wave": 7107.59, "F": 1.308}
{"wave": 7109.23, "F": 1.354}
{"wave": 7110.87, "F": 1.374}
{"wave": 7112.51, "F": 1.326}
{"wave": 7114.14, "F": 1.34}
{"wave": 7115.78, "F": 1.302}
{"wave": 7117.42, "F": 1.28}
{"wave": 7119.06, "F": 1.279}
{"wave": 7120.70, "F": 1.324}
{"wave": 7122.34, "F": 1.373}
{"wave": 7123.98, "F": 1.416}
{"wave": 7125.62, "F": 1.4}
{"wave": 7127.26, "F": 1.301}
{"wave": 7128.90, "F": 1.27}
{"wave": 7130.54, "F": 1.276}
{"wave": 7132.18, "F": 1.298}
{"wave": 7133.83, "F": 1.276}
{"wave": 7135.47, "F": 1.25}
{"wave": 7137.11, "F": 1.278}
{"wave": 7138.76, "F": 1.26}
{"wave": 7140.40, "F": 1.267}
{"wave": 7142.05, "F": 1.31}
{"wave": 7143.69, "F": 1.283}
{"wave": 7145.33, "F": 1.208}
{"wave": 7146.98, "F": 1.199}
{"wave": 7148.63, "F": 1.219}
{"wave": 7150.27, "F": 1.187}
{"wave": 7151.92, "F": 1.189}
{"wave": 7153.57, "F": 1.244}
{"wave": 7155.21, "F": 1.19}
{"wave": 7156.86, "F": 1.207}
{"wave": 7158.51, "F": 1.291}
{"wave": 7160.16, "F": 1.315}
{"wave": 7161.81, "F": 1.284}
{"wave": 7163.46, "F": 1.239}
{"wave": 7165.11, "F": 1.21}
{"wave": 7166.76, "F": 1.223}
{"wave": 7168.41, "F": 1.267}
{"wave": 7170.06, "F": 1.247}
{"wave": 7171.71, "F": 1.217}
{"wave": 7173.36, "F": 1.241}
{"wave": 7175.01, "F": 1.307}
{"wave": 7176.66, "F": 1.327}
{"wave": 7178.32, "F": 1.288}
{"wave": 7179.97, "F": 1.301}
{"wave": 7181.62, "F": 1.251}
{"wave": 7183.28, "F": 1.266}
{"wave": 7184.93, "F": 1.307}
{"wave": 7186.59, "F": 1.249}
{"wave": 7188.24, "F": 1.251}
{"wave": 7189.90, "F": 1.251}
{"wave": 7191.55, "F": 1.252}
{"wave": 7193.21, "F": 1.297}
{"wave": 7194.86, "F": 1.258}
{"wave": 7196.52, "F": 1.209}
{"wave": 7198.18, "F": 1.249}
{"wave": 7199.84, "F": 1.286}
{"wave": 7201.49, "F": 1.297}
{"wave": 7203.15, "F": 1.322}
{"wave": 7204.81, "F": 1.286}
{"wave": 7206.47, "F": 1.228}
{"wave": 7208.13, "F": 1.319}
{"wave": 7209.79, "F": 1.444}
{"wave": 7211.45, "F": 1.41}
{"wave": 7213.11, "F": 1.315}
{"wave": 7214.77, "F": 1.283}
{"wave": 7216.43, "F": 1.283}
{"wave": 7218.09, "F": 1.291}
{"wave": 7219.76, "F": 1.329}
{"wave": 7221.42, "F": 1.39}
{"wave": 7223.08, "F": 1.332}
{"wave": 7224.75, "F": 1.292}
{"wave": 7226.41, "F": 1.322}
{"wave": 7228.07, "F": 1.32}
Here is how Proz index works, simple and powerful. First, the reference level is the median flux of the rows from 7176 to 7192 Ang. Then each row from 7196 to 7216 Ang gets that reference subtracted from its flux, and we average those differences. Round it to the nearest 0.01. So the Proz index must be 0.05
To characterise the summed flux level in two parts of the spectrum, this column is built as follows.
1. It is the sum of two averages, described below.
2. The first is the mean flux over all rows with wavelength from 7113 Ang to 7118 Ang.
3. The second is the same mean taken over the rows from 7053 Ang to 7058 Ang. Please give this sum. 2.66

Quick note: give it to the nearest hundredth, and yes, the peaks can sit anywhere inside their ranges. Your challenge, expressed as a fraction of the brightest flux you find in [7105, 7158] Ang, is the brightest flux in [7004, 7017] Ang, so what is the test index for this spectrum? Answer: 1.06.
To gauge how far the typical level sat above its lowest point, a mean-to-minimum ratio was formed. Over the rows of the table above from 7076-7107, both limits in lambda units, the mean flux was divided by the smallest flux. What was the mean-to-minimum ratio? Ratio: 1.06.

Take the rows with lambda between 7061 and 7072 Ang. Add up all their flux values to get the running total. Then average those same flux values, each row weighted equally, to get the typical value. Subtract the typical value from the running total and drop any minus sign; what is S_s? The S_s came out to 8.0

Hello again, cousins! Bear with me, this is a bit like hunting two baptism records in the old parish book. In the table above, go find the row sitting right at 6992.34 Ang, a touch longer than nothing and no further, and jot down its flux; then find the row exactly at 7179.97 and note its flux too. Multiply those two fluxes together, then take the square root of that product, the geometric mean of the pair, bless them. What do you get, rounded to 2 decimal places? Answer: 1.37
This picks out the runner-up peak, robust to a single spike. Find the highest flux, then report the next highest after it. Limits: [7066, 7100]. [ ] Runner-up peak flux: 1.364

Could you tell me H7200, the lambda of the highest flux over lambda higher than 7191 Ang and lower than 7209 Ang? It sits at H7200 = 7203.15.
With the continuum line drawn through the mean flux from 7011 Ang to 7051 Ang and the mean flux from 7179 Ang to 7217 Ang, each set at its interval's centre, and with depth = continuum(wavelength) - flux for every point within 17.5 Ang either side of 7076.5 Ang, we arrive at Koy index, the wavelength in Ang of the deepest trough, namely 7073.31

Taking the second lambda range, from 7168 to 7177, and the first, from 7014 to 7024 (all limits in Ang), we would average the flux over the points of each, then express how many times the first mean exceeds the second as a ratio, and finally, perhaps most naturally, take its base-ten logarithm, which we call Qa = 0.05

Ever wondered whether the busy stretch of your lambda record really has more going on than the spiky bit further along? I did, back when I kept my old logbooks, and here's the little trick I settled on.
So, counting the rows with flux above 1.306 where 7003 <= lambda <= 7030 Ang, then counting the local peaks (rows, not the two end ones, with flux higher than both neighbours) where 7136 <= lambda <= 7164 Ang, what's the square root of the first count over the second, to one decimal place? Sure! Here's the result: 1.9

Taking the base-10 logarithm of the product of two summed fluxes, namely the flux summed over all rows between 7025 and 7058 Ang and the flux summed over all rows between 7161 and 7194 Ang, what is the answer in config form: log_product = 2.84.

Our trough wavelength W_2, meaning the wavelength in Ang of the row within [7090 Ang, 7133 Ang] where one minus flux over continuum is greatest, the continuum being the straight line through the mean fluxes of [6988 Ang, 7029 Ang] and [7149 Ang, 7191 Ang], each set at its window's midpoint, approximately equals 7091.25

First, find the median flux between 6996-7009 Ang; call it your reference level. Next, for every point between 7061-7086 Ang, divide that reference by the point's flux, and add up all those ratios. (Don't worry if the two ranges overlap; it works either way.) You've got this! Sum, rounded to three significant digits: 17.5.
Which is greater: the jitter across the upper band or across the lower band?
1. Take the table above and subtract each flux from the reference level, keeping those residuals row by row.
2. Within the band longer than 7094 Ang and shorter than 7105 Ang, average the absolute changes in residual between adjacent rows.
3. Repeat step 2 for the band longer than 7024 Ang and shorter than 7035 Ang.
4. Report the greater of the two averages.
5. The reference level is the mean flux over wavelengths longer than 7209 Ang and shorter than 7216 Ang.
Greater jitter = 0.074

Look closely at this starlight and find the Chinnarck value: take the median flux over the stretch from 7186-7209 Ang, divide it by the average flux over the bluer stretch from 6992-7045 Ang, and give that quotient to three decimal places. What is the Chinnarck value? 0.881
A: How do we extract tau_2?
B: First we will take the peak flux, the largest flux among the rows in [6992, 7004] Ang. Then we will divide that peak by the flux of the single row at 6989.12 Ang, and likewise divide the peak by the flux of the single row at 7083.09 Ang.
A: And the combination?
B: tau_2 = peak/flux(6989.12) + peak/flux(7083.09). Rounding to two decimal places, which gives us 2.23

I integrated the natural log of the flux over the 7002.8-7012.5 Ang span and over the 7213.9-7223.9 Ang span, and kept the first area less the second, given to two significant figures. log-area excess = 1.0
